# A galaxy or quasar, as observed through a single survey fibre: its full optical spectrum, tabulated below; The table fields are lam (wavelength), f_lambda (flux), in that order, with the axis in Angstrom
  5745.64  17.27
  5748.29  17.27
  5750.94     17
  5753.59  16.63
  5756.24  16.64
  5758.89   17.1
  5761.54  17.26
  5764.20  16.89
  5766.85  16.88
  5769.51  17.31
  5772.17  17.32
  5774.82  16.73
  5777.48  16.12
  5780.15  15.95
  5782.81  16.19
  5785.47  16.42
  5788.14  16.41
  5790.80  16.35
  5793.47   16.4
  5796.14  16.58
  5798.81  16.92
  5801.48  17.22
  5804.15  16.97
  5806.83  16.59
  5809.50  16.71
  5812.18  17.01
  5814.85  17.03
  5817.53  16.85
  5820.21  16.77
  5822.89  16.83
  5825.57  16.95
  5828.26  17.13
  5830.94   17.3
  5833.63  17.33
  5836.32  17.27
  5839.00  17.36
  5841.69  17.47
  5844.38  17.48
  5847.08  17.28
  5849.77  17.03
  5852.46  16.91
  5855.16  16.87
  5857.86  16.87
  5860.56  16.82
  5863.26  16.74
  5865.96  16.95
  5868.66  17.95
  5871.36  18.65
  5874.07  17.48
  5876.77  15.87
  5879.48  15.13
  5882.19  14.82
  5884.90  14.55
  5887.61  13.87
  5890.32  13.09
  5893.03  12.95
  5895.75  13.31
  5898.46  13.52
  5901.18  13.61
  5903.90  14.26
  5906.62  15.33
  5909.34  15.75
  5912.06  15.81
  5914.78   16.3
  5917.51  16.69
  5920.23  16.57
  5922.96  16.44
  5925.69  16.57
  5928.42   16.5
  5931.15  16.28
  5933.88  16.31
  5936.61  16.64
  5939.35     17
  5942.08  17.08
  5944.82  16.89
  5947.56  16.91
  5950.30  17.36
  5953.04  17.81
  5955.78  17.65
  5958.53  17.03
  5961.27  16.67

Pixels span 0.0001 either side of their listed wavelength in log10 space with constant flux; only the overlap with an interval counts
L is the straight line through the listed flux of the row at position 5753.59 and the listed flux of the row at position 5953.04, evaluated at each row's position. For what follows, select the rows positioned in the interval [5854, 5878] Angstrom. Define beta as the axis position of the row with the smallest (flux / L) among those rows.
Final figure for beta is 5876.77 Angstrom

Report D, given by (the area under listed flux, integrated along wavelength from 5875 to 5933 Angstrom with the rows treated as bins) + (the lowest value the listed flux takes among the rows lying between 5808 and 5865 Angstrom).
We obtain 895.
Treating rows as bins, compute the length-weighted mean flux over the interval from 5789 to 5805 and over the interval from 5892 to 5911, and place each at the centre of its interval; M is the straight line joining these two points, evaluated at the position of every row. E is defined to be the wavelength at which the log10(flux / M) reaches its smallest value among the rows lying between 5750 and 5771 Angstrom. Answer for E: 5753.59 Angstrom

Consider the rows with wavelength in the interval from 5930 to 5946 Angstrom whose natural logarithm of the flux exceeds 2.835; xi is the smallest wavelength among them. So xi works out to 5942.08 Angstrom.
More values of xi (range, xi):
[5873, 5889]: 5874.07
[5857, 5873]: 5868.66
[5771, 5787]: 5772.17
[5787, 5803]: 5801.48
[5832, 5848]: 5833.63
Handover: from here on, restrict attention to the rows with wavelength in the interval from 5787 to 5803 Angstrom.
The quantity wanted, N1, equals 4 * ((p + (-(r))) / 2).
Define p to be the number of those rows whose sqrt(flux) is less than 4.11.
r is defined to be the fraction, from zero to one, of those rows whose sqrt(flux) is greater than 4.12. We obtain 8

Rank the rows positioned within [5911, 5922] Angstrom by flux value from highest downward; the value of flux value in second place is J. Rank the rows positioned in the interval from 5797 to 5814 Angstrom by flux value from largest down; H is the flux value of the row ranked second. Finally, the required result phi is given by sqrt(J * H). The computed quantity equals 16.8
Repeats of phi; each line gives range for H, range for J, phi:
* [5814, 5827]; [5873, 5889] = 16.4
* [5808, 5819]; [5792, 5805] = 17.0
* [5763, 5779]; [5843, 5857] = 17.3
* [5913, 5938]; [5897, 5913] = 16.2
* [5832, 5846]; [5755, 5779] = 17.4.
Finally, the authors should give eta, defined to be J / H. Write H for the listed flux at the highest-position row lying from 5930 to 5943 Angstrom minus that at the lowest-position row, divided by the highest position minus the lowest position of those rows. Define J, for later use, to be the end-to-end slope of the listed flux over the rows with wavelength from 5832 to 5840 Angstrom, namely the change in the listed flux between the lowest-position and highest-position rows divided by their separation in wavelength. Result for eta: 0.1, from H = 0.07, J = 0.01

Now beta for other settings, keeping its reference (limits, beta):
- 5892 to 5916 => 5893.03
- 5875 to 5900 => 5893.03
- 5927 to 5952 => 5931.15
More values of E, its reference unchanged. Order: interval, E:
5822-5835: 5822.89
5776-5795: 5780.15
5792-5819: 5793.47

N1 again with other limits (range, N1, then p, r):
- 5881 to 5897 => 12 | 6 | 0.0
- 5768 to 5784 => 7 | 4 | 0.3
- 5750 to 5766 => 5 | 3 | 0.5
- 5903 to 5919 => 12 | 6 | 0.0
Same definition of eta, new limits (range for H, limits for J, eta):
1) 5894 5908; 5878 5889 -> -0.8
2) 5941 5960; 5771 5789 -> 18.7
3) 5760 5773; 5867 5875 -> -15.4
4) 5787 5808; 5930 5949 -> 4.0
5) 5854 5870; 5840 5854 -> -0.6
